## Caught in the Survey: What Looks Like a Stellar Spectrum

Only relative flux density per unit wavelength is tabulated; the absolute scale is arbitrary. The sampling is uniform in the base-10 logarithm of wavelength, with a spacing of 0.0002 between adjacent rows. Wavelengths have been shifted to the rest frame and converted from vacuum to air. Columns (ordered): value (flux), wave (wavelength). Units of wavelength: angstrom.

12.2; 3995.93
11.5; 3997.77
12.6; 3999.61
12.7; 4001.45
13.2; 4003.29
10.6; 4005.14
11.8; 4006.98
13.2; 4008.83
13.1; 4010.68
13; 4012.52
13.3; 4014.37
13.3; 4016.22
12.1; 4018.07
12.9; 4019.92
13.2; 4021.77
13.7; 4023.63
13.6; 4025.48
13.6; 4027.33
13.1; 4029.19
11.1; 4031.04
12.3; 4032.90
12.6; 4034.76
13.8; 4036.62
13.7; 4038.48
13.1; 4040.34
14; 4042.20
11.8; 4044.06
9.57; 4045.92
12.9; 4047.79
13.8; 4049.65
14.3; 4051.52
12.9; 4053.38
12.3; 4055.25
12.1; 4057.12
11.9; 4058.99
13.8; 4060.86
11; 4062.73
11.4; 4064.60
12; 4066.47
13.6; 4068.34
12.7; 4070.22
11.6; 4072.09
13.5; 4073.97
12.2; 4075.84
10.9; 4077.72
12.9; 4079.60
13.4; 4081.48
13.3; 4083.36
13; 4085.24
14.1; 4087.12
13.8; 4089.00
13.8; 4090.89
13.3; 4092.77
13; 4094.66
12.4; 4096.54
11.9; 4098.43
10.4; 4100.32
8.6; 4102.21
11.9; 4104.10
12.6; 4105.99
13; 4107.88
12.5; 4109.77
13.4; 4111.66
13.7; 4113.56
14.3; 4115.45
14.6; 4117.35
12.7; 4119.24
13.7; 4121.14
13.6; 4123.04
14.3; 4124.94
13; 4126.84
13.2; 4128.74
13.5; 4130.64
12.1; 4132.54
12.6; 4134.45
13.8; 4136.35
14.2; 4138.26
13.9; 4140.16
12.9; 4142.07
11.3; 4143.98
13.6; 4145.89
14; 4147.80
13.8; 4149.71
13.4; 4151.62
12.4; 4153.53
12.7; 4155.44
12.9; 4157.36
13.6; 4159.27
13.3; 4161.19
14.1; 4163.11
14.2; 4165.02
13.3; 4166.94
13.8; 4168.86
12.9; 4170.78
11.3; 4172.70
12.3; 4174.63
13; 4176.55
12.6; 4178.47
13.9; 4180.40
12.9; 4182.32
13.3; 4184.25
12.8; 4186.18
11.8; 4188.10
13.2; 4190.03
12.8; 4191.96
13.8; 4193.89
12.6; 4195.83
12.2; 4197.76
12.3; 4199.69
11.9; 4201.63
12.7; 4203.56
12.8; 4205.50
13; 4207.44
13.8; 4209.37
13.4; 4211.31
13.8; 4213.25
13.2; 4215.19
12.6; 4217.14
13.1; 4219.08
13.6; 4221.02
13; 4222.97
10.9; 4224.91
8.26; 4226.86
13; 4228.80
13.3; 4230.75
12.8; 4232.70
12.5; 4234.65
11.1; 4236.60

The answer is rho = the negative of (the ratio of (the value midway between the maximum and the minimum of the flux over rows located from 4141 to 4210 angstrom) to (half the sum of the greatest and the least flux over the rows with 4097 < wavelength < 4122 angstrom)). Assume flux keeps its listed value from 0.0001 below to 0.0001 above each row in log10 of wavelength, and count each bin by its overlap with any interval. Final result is -1.10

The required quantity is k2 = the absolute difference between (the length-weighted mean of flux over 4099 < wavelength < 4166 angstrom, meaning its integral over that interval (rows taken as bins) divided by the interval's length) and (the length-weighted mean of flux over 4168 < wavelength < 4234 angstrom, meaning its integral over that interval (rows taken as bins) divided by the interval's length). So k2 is 0.35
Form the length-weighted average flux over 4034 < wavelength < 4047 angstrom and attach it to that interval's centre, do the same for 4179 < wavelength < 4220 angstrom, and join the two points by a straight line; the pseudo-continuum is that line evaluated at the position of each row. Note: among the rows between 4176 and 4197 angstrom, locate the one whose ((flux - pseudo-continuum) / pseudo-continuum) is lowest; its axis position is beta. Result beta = 4188.10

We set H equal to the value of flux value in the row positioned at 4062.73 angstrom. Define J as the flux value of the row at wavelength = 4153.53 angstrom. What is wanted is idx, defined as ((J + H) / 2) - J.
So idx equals -0.7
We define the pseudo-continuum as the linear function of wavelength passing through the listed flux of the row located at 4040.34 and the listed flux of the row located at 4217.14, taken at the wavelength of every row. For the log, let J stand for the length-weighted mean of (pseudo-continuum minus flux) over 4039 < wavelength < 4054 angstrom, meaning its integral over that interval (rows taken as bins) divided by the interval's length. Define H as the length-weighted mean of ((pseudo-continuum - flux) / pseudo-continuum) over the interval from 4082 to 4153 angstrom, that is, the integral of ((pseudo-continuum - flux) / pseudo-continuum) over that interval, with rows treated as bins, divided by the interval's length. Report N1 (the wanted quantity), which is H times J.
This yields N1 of -0.004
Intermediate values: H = -0.014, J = 0.26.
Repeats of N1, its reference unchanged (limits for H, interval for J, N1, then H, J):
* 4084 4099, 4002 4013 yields -0.013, -0.019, 0.72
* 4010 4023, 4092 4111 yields 0.012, 0.013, 0.96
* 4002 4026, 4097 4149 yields -0.002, 0.026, -0.07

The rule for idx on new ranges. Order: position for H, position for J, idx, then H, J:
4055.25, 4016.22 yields -0.5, 12.3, 13.3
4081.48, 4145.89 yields -0.1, 13.4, 13.6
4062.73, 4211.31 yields -1.2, 11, 13.4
